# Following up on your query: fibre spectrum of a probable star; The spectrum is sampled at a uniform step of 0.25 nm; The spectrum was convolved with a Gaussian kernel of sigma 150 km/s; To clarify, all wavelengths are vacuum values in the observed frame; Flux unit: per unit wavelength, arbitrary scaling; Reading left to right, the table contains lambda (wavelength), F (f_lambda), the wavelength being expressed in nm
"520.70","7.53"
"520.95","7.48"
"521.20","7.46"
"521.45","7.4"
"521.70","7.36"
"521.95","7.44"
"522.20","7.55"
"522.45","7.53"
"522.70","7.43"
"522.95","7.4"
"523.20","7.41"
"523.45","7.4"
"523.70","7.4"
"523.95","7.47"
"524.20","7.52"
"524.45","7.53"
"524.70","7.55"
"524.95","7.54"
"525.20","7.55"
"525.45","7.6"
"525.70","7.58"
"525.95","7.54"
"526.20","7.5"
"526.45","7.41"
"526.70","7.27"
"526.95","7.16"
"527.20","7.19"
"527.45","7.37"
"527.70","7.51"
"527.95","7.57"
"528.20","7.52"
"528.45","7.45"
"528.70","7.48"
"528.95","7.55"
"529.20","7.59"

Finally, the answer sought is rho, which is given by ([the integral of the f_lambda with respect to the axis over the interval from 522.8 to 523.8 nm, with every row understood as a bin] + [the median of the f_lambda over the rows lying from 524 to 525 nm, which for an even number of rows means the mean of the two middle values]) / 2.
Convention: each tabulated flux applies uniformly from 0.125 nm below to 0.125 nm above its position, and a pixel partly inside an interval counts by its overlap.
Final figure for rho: 7.47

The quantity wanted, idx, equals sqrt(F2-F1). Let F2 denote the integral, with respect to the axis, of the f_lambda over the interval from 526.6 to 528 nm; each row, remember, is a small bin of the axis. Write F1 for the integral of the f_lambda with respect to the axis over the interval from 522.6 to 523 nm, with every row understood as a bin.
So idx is 2.70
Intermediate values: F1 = 3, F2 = 10.3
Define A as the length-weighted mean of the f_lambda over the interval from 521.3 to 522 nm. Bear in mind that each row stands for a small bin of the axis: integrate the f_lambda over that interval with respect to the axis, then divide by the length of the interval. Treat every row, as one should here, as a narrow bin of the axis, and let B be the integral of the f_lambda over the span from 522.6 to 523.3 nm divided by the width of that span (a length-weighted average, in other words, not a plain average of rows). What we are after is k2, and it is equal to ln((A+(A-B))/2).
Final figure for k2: 1.31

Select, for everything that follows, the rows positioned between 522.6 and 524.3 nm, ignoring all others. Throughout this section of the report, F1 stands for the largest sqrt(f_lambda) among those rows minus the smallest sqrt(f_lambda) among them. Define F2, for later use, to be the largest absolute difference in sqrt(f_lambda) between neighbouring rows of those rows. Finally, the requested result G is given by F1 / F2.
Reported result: 1.7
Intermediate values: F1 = 0.02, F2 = 0.013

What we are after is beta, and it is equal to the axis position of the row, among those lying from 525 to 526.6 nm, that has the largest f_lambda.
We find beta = 525.45 nm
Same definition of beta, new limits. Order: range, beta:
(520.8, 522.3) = 522.20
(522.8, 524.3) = 524.20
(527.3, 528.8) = 527.95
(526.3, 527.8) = 527.70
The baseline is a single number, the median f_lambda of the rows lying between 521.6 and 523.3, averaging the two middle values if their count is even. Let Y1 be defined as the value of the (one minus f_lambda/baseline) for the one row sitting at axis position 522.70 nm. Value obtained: 0.0000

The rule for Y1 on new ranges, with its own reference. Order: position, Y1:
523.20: 0.0027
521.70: 0.0094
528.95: -0.0162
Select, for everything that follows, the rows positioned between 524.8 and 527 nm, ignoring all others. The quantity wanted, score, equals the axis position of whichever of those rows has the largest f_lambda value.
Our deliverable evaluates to 525.45 nm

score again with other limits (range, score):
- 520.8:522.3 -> 522.20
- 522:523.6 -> 522.20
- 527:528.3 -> 527.95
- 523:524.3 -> 524.20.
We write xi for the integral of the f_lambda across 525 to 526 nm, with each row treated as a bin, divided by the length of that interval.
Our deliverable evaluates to 7.57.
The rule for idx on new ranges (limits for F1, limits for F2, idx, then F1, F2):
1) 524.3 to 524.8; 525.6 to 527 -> 2.57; 4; 10.4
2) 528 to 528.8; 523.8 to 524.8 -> 1.23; 6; 7.5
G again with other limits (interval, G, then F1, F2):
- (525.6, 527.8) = 2.3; 0.08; 0.033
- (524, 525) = 1.5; 0.01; 0.004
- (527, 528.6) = 2.1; 0.07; 0.033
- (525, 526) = 1.2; 0.01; 0.009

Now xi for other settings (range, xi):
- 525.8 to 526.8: 7.44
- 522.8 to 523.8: 7.40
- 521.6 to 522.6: 7.47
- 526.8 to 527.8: 7.30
